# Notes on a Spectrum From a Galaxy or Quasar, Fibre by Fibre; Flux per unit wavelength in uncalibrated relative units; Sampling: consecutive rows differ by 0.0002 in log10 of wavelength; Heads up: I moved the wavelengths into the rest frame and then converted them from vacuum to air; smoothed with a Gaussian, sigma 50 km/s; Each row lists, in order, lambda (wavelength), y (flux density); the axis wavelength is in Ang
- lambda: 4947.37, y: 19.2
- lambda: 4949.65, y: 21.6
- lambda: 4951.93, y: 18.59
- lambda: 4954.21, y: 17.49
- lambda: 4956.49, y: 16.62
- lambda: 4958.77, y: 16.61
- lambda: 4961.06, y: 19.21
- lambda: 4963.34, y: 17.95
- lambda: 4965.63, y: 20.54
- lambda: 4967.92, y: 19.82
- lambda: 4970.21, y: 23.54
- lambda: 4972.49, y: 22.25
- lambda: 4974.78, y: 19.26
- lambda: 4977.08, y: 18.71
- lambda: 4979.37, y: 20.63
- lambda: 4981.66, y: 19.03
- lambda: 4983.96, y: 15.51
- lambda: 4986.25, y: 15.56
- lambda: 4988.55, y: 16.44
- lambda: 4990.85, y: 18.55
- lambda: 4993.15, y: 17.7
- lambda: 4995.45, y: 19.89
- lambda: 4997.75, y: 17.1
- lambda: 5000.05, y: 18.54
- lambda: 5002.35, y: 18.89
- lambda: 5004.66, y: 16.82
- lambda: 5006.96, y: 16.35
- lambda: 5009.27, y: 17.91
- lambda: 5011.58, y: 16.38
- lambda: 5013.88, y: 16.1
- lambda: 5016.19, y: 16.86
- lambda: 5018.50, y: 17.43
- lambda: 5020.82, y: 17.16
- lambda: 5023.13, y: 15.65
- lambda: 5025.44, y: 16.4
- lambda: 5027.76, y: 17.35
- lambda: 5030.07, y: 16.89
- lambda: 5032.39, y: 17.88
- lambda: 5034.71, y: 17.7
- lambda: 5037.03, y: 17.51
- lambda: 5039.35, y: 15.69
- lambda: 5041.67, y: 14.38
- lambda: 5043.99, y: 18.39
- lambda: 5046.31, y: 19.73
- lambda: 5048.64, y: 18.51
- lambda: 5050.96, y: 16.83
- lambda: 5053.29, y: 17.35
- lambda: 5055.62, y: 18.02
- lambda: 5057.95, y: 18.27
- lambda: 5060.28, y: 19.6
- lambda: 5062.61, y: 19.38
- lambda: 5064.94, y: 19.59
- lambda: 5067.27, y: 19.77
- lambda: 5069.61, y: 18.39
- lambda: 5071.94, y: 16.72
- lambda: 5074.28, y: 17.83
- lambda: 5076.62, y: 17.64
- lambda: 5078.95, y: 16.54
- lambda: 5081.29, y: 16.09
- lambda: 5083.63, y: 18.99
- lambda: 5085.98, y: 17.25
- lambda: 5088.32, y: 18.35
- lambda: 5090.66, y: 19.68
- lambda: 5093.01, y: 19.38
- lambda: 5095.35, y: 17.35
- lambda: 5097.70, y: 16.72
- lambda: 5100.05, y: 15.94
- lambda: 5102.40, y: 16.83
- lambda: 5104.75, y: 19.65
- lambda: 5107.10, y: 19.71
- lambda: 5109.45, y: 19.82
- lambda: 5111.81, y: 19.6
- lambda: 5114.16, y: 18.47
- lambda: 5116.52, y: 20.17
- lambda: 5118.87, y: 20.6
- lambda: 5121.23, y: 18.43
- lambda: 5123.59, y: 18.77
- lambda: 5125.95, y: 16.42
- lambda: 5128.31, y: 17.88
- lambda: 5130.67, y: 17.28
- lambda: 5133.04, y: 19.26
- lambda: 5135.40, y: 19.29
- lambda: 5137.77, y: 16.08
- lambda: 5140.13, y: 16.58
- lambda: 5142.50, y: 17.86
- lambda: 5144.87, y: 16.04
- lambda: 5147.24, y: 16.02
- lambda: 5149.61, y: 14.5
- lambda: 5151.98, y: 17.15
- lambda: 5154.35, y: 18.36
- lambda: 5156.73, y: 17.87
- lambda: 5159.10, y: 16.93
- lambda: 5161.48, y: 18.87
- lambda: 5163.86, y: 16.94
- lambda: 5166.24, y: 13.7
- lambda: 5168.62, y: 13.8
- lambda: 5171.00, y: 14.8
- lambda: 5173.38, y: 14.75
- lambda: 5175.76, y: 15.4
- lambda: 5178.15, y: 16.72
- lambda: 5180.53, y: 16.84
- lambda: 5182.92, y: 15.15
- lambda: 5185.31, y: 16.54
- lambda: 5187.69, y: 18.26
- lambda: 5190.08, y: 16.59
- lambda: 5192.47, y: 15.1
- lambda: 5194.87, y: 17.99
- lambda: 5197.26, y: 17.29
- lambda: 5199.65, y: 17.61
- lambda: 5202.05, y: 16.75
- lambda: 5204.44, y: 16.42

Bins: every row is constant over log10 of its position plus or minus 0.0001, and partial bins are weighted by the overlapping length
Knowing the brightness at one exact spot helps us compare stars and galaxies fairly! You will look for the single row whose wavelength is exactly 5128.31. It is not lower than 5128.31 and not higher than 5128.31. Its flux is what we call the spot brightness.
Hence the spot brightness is 17.88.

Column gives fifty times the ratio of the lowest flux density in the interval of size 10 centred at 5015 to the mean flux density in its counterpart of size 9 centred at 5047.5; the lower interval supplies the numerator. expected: 43.8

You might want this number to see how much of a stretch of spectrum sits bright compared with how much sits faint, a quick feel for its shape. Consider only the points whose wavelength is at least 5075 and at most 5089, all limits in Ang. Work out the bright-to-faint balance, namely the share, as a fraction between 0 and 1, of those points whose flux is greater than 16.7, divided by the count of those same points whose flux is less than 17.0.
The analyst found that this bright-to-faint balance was 0.33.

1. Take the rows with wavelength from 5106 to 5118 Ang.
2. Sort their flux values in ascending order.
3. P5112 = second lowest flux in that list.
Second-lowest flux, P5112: 19.6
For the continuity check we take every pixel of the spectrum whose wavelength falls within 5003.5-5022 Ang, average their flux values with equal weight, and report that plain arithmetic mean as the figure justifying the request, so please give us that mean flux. 16.9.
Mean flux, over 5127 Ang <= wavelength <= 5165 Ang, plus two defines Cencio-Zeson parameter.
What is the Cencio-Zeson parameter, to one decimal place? 19.3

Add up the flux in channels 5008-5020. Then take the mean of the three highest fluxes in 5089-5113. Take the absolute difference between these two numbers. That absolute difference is 64.9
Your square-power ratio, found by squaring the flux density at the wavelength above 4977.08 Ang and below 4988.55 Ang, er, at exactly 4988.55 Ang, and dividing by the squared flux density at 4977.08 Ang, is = 0.8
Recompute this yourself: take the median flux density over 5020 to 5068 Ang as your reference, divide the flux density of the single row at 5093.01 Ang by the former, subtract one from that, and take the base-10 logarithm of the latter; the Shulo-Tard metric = -1.02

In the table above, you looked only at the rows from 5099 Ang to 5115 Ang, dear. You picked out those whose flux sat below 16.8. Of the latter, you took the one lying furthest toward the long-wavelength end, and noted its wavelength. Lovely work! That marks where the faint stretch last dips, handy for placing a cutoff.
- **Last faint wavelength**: 5100.05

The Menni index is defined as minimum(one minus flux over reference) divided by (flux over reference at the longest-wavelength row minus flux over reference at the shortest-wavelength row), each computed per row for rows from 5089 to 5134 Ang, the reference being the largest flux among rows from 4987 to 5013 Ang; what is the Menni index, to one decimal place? 1.7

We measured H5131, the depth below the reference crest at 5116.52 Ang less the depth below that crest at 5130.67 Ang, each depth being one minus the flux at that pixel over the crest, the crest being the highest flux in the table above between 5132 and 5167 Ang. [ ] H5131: -0.15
